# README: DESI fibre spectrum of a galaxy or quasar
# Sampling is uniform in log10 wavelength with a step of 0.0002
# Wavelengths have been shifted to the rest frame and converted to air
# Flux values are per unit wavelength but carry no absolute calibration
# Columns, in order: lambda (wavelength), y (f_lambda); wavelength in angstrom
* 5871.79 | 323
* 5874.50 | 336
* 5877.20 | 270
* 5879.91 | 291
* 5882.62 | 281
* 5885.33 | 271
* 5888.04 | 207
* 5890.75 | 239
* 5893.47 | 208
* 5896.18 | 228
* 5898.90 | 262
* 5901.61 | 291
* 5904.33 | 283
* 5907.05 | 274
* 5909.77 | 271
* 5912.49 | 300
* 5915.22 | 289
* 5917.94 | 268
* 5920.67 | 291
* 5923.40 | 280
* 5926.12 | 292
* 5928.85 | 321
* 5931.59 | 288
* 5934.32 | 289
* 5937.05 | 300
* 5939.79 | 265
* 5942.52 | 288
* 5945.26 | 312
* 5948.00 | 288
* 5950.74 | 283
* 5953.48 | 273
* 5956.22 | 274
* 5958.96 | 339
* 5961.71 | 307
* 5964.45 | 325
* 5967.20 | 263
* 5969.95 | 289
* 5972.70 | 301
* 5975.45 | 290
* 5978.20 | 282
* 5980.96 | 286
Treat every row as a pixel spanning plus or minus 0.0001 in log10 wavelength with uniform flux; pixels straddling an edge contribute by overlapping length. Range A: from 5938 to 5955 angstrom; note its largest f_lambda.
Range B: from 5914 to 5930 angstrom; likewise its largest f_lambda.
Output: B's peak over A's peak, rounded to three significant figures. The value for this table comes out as 1.03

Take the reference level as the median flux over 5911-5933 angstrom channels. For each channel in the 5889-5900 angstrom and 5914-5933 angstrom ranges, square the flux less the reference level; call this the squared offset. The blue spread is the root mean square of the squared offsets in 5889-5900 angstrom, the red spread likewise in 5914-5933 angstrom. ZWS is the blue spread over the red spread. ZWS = 10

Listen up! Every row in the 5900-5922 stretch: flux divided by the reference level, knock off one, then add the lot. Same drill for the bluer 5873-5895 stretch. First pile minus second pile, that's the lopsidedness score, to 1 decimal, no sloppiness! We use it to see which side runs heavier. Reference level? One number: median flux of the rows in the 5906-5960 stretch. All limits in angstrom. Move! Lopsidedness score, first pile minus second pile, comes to 0.6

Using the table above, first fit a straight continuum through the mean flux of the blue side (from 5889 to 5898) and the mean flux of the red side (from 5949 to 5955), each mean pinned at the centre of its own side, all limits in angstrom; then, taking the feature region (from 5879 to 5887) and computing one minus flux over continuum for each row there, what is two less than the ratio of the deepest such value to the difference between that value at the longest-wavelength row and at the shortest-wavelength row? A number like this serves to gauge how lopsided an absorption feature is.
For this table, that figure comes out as -4.0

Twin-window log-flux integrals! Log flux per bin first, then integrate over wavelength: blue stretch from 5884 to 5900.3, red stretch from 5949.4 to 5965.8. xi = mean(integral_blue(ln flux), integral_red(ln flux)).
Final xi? 91.3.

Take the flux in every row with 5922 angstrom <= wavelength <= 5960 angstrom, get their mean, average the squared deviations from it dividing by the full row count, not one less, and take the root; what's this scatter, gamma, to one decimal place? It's 19.3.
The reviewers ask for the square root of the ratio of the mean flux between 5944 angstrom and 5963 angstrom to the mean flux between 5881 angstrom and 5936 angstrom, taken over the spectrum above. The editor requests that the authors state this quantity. 1.04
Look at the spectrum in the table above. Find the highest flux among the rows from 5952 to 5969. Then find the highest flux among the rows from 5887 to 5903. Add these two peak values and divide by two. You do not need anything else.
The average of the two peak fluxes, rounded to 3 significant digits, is 315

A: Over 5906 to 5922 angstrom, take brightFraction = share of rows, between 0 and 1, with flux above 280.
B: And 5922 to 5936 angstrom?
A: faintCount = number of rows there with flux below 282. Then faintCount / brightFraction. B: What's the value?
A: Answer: 2.0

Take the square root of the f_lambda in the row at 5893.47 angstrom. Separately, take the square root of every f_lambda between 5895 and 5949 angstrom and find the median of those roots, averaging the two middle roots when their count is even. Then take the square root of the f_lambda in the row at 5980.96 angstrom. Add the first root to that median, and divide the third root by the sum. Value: 0.539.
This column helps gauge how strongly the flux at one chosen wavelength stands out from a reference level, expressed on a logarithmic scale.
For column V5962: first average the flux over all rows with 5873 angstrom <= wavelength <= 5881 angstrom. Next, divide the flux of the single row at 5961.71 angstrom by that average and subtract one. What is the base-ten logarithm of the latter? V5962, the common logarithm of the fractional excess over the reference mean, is -1.6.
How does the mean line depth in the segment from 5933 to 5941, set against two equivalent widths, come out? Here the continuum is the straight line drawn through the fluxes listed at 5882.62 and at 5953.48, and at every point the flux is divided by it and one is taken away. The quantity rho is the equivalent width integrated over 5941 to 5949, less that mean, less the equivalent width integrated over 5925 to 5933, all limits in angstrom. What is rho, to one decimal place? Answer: -0.1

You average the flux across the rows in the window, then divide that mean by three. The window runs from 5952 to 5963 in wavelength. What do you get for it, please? 99.4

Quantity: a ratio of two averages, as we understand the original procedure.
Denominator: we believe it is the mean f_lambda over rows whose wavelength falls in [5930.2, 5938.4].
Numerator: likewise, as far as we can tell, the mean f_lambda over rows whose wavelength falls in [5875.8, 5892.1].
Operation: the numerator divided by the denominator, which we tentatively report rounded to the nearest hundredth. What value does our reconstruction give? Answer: 0.89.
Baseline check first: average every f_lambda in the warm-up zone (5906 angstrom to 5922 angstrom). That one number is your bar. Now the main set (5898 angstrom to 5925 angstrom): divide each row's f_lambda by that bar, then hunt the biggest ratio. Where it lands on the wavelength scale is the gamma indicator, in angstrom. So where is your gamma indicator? 5912.49 angstrom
